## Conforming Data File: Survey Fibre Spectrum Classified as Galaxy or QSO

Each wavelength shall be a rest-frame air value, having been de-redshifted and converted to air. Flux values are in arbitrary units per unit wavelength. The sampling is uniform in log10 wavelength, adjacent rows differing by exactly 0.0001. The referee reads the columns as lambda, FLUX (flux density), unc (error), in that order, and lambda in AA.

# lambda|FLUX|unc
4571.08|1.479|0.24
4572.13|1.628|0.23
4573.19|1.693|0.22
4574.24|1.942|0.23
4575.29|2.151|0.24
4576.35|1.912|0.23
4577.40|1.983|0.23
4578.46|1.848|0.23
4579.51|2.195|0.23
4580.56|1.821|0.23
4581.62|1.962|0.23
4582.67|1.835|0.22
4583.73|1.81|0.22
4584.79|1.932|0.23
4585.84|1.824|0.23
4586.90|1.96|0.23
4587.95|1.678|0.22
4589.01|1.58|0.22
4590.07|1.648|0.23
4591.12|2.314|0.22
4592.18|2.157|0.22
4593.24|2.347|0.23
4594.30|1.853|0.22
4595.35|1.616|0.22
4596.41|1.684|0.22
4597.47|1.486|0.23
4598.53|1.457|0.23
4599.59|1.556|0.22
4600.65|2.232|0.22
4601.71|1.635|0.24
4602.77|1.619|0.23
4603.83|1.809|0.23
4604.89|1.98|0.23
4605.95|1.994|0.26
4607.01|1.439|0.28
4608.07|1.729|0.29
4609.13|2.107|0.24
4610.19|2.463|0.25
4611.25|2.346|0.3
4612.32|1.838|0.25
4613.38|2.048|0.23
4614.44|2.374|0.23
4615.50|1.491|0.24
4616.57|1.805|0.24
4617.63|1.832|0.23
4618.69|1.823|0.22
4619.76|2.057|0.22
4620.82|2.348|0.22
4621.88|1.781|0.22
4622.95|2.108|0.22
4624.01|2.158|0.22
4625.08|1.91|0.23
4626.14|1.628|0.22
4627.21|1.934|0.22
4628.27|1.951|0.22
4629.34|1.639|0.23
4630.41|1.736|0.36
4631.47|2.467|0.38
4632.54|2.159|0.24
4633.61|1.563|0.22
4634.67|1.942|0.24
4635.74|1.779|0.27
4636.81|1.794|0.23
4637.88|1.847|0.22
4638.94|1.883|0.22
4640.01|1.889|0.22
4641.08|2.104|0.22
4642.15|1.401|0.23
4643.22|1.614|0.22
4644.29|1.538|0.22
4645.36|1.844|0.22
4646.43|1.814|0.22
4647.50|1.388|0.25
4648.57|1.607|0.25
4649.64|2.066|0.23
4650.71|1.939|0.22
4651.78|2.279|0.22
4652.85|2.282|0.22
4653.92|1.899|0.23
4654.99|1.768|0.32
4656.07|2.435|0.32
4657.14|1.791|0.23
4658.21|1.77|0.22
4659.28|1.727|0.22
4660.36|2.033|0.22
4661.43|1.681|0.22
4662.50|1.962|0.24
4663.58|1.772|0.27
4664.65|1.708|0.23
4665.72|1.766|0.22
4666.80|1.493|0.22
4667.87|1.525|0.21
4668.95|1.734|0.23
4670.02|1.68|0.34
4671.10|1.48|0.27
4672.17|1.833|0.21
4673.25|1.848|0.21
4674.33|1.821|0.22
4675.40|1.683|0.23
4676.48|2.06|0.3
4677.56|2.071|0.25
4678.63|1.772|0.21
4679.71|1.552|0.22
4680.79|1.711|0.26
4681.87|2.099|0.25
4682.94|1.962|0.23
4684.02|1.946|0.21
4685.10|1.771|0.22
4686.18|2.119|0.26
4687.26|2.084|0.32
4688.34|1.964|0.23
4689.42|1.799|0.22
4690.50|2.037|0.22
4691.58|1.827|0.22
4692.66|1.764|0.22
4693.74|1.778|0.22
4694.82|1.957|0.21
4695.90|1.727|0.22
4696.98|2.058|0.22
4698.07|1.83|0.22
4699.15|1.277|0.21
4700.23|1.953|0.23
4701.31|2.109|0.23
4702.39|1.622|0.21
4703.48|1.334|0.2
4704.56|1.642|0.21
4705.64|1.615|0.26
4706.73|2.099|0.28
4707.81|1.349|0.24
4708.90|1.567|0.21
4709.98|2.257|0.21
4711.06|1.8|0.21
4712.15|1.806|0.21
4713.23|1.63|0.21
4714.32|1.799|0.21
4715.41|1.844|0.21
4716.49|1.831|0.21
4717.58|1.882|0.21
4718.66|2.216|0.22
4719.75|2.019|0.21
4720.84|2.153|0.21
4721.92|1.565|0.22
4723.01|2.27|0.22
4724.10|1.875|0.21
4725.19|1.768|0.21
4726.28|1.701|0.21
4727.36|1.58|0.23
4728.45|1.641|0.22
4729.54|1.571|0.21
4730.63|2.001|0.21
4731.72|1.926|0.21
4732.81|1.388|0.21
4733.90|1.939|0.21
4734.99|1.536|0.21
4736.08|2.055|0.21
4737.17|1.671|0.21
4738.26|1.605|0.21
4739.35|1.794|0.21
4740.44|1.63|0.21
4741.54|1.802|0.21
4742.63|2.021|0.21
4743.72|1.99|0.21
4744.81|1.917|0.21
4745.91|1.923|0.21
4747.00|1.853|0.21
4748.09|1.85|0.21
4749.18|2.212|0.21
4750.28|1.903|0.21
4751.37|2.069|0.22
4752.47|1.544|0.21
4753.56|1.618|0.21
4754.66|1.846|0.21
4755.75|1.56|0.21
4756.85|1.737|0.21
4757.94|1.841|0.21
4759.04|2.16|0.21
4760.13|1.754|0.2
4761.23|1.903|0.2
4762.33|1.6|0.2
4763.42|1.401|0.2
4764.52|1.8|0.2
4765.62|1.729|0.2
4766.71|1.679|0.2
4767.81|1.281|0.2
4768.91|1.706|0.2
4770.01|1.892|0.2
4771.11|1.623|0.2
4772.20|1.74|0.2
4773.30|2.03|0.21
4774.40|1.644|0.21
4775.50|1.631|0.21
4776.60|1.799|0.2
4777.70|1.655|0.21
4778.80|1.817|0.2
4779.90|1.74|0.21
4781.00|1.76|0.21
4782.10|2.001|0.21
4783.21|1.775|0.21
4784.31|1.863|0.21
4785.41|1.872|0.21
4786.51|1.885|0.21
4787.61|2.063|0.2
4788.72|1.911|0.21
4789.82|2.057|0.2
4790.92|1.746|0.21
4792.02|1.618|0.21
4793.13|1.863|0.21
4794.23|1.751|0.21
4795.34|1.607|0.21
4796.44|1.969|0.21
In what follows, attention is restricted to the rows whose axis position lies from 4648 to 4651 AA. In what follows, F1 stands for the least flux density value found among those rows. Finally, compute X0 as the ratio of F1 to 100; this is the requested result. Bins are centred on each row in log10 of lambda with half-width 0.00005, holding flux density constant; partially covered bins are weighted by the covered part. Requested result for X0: 0.0161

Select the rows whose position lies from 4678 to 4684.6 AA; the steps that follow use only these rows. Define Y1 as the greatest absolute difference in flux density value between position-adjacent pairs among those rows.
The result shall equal 0.39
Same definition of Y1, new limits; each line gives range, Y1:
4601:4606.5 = 0.19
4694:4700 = 0.55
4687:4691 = 0.24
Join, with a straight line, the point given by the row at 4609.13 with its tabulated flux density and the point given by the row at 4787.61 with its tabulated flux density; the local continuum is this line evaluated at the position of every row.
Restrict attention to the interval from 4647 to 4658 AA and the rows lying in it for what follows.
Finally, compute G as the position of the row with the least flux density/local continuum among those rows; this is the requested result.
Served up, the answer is 4647.50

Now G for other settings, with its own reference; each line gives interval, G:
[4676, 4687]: 4679.71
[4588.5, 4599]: 4598.53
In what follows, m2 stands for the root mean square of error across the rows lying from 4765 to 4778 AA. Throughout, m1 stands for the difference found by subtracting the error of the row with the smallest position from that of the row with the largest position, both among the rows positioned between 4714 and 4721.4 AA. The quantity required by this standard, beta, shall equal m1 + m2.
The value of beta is 0.203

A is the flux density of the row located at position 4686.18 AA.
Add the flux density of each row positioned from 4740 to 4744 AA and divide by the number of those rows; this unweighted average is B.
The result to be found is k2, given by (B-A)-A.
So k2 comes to -2.38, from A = 2.119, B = 1.86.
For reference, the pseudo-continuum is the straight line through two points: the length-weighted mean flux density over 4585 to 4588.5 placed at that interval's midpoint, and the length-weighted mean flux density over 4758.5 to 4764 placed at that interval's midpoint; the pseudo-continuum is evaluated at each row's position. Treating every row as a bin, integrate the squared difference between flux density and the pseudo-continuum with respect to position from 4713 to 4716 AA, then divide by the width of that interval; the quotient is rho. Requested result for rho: 0.008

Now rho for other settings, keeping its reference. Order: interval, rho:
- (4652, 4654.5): 0.129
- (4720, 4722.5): 0.091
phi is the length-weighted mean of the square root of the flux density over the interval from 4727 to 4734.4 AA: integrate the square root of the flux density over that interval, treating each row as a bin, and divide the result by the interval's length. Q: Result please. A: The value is 1.31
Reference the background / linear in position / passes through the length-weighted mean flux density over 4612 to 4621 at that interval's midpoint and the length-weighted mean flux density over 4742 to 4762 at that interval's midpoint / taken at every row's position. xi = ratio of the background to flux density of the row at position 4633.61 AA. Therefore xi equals 1.24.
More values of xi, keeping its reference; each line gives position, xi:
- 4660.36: 0.94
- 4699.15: 1.49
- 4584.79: 1.02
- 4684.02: 0.98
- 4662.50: 0.98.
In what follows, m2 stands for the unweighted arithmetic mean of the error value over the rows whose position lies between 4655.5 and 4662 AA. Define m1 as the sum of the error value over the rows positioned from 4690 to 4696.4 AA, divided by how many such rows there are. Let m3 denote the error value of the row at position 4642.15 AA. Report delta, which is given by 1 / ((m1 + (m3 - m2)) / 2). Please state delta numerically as 9.5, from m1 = 0.218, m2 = 0.238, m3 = 0.230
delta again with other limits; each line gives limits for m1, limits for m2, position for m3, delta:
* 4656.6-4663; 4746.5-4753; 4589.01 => 8.6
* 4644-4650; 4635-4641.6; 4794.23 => 9.4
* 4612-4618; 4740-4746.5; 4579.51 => 7.8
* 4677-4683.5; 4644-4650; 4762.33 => 9.8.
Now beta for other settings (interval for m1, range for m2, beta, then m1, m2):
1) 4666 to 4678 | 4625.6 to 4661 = 0.275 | 0.03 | 0.245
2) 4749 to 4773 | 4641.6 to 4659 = 0.231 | -0.01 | 0.241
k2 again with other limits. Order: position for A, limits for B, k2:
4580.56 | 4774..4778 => -1.96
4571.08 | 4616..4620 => -1.08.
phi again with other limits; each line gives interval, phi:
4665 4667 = 1.29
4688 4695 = 1.37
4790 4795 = 1.33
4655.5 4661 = 1.39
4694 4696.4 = 1.36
